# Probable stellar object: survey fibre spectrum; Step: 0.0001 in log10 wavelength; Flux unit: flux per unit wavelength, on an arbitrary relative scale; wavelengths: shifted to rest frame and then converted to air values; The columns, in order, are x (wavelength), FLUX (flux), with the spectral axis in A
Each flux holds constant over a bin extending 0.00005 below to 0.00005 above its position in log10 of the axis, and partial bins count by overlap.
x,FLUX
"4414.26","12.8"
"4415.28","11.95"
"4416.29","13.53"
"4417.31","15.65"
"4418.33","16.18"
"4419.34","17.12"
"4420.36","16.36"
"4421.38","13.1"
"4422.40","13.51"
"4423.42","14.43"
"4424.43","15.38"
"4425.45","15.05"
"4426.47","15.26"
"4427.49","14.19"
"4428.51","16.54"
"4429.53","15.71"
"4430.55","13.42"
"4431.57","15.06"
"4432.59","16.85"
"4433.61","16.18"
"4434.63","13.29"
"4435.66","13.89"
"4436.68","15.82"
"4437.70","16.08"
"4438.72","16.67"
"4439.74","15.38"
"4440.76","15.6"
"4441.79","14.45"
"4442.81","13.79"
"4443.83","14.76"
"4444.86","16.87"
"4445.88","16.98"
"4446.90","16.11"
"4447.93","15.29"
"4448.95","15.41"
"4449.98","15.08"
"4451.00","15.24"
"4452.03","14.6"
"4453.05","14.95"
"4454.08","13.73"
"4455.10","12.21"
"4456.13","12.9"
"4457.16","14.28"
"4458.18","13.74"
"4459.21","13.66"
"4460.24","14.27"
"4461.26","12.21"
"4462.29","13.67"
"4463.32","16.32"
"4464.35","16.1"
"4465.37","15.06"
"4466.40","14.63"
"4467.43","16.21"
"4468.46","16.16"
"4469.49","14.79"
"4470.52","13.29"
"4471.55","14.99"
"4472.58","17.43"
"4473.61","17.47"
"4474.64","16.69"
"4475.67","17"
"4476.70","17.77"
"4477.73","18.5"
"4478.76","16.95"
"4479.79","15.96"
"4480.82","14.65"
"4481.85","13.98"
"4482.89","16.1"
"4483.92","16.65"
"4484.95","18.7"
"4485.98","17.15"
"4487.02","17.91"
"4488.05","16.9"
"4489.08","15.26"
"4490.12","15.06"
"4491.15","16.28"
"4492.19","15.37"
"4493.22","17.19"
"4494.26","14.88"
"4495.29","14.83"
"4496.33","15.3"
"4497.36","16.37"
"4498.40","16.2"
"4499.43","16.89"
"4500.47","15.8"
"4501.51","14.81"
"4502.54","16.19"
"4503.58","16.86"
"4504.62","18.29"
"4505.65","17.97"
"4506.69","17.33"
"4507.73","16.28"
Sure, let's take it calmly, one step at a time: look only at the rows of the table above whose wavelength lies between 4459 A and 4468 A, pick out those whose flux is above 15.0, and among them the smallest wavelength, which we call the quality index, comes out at 4463.32 A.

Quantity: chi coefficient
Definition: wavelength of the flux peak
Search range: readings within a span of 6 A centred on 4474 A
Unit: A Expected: 4476.70 A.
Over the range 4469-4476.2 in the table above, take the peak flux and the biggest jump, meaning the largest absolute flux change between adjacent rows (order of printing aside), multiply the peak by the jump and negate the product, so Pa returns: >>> -43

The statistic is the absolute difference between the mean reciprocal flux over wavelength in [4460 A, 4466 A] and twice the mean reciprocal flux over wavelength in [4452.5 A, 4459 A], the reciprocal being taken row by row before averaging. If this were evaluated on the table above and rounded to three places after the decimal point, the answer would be 0.078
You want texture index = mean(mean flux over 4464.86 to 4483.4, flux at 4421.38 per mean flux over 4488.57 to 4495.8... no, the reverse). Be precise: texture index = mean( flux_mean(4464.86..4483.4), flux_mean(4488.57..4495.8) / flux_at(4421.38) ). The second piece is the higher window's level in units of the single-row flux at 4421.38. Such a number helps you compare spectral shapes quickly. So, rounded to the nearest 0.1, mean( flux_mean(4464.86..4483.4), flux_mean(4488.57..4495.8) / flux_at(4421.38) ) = 8.6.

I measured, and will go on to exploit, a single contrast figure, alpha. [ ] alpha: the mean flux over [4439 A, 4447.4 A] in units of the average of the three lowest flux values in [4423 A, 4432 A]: 1.11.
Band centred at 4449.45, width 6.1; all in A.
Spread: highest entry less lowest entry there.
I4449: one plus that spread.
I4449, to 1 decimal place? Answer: 2.5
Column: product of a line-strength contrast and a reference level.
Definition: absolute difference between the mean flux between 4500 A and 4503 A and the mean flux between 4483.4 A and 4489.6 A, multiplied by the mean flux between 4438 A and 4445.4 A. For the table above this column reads 23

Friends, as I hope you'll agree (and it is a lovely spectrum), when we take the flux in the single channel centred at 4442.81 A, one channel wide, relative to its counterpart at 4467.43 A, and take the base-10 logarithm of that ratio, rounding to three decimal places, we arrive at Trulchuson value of -0.070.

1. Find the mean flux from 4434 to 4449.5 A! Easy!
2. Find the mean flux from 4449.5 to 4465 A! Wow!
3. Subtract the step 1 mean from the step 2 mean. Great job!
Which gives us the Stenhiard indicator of -1.2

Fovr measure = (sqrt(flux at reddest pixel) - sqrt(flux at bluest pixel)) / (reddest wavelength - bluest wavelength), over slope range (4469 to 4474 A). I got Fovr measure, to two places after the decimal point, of 0.08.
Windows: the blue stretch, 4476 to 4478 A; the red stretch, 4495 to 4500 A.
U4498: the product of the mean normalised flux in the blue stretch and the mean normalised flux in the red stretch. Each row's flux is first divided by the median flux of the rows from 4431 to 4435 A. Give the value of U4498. 1.18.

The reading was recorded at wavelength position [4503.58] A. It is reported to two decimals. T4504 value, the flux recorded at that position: 16.86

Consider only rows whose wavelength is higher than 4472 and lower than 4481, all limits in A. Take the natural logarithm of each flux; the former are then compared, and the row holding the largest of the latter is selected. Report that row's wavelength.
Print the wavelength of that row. 4477.73 A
